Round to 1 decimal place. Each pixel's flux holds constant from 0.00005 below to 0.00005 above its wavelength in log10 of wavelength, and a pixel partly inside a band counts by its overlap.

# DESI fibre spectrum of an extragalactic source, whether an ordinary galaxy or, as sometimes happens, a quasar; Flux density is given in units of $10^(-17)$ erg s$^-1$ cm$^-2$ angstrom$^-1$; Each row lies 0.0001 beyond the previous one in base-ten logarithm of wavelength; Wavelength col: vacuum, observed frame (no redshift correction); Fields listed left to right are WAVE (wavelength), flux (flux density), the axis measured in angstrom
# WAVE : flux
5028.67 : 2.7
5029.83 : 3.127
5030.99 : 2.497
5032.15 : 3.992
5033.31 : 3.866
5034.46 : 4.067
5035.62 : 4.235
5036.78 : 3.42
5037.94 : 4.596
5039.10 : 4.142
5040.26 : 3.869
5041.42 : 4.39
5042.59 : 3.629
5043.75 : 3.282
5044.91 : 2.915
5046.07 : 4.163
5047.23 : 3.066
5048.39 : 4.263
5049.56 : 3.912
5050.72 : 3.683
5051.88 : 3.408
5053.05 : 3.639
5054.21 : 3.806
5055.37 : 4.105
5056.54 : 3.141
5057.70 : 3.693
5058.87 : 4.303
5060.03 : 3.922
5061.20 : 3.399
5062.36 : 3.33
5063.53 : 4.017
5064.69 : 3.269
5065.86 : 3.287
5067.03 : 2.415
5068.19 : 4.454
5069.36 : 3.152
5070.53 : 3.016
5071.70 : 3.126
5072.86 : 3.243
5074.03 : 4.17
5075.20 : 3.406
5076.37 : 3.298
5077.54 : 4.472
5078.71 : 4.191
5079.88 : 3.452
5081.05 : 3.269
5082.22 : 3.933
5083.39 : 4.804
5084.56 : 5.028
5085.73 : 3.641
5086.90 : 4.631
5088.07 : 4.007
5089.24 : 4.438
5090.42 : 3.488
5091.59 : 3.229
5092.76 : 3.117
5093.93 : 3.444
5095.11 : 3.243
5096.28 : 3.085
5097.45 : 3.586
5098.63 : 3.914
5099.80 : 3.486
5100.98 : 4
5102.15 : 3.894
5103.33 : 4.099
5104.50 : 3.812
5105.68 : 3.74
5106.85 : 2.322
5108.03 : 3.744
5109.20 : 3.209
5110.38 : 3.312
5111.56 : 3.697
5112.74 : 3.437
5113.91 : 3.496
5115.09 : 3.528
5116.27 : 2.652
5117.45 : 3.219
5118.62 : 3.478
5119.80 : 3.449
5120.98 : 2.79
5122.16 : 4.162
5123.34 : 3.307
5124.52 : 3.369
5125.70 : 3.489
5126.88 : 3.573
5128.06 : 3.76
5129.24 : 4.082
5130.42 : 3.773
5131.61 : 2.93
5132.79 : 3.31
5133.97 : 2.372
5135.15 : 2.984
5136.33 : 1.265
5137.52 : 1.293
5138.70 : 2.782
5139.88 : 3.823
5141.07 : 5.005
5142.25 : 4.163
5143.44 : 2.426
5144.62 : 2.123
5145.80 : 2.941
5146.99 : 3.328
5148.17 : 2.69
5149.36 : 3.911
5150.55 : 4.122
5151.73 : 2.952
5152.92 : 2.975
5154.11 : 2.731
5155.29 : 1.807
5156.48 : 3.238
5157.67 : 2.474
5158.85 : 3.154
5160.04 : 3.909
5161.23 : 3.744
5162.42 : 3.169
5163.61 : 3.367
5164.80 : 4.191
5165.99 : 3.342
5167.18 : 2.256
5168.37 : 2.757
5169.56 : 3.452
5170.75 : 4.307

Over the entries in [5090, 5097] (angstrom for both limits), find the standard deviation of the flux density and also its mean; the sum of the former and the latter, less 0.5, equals 2.9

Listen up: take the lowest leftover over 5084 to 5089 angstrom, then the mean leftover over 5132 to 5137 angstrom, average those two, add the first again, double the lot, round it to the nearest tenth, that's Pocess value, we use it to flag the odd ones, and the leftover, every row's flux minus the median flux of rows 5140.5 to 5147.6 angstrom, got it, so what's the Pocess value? 0.9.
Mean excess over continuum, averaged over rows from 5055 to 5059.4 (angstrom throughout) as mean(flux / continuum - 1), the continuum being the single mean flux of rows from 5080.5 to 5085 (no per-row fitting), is -0.11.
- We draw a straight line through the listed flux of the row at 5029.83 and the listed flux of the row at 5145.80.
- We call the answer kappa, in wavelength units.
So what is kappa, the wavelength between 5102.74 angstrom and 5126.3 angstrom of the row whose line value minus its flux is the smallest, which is 5122.16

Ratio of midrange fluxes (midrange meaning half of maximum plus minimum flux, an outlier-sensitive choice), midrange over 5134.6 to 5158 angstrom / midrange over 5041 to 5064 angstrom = 0.86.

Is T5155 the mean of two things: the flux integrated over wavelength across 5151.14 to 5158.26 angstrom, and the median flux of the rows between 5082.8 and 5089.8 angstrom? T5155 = 11.9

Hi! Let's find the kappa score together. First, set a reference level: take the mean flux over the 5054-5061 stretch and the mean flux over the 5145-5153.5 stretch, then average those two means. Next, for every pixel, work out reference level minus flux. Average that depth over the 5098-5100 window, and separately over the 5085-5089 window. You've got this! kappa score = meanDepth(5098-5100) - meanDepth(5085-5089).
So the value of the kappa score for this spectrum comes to 0.4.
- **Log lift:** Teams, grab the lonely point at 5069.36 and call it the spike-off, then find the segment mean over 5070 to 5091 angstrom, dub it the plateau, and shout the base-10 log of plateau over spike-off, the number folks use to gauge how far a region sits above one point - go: 0.089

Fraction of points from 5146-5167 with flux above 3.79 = 0.24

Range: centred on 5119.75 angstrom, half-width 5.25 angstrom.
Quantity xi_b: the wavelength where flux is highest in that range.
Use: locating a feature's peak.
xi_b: 5122.16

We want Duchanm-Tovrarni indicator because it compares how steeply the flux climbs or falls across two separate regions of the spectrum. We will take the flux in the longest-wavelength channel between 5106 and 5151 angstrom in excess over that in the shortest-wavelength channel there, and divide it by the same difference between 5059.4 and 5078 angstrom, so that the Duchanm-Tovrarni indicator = 3.3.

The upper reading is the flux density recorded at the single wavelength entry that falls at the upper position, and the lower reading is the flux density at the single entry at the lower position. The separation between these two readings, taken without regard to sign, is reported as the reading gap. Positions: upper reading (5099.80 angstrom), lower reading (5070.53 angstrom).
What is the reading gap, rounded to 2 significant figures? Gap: 0.47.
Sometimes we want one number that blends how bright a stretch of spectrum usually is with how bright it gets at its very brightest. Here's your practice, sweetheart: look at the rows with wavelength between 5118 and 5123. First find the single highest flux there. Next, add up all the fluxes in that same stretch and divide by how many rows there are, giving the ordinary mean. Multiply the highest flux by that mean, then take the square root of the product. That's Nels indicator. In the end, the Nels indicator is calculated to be 3.80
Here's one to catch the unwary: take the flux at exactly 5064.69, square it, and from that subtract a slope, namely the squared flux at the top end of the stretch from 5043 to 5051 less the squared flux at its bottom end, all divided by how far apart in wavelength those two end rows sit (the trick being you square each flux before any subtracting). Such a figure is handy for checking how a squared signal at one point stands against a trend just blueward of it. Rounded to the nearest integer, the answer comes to 10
